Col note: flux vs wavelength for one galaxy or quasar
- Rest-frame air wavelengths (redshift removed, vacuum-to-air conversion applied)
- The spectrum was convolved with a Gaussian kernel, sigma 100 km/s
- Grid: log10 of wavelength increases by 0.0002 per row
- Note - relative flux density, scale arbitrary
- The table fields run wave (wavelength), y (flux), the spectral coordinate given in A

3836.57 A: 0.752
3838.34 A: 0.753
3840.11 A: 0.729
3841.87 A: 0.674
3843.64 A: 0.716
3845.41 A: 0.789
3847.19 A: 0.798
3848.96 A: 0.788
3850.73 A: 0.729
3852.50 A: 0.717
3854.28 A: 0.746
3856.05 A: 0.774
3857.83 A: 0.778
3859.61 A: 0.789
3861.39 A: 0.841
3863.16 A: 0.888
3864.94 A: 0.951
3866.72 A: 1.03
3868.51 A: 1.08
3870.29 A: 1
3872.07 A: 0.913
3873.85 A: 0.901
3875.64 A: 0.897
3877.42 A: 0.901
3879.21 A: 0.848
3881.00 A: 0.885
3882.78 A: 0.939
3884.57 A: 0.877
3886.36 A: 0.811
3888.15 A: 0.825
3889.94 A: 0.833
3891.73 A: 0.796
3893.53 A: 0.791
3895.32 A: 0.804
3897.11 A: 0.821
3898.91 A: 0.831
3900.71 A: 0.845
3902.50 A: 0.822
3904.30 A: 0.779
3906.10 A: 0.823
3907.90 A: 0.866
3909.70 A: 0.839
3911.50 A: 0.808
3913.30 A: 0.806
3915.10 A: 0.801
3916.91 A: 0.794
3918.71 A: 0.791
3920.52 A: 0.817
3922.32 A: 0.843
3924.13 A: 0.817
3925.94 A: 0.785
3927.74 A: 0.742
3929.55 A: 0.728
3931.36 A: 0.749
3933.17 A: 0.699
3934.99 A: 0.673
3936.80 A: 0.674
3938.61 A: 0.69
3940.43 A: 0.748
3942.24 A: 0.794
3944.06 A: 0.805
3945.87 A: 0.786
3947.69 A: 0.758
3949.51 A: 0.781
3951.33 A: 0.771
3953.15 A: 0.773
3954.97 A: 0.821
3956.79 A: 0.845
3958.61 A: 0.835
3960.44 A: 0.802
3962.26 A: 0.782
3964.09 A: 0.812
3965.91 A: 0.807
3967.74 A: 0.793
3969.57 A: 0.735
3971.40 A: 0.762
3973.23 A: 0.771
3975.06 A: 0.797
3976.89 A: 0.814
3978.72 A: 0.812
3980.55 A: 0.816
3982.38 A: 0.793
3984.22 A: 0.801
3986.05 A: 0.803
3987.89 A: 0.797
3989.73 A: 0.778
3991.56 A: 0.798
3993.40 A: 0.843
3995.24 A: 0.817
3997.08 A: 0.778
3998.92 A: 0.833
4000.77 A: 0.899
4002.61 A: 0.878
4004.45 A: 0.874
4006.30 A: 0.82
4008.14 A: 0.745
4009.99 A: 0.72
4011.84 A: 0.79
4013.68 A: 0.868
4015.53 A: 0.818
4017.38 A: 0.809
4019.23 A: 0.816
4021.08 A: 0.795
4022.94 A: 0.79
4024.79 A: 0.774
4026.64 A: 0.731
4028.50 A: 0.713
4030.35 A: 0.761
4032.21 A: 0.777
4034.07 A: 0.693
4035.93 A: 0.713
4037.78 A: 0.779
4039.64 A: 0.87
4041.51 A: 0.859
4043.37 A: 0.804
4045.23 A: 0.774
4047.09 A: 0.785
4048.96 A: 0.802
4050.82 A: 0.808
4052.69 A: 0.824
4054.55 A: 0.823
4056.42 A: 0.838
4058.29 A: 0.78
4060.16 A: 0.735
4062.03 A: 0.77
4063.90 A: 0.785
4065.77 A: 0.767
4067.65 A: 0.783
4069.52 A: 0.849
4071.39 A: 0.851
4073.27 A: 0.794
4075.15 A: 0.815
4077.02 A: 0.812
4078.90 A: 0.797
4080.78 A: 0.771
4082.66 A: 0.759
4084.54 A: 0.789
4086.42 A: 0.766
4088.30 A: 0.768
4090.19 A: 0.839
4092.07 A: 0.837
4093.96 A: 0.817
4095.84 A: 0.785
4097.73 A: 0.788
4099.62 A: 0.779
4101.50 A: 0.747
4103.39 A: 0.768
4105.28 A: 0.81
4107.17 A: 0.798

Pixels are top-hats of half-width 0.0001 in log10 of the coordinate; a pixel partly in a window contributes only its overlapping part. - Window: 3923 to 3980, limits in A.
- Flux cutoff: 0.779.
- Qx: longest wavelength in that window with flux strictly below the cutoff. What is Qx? 3973.23 A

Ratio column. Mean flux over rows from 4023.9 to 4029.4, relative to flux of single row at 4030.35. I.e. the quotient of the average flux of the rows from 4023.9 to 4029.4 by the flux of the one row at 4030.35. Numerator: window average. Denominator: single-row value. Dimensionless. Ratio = 0.97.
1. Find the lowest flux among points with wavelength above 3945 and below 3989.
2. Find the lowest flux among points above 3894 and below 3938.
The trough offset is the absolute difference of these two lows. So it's 0.06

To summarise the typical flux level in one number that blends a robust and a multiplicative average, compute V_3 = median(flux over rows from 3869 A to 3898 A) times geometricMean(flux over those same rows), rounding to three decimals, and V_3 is 0.745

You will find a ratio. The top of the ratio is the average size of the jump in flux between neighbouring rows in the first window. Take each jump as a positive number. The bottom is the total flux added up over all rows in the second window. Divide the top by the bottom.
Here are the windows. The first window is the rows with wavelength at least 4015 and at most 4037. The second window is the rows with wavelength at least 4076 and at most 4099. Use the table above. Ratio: 0.0027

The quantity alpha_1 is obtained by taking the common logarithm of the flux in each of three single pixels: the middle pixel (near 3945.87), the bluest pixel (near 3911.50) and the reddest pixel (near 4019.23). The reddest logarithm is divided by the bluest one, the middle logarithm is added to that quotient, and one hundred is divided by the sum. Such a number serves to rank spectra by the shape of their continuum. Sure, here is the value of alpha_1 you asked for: 118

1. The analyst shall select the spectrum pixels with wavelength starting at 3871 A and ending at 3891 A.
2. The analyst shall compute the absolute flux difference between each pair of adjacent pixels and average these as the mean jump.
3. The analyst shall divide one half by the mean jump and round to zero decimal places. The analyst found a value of 16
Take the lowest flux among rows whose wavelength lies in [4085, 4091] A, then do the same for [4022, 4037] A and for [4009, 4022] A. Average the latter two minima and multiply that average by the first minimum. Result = 0.541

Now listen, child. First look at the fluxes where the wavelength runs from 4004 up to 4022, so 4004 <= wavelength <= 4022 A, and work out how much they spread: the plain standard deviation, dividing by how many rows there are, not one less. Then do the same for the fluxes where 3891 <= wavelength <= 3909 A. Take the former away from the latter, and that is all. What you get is -0.020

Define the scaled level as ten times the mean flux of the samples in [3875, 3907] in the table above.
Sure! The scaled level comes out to 8.40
